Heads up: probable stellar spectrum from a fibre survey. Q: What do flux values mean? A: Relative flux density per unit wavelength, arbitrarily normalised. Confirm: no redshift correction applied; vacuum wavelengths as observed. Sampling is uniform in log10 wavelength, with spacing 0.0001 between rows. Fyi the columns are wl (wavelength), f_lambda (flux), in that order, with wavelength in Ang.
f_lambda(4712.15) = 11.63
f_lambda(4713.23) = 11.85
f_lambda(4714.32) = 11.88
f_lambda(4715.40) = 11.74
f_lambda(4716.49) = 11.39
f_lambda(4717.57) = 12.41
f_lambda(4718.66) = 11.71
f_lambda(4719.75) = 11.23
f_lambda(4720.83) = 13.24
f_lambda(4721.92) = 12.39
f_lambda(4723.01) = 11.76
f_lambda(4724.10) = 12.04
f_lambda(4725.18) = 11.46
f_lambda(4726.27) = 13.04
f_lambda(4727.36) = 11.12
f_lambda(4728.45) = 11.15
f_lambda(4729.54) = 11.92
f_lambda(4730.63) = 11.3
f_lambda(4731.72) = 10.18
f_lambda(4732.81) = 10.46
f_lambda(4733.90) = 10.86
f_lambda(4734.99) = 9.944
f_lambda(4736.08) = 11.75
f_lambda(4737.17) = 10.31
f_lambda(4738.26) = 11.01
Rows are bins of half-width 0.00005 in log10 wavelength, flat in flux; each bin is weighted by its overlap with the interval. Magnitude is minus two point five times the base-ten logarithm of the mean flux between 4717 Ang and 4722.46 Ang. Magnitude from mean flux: -2.72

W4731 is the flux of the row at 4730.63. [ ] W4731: 11.3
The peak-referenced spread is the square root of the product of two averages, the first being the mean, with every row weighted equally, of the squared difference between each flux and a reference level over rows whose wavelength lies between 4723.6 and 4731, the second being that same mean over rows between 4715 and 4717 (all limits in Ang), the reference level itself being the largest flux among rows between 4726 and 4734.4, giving 2.18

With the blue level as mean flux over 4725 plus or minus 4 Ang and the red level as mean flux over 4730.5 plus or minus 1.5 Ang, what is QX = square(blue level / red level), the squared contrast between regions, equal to 1.13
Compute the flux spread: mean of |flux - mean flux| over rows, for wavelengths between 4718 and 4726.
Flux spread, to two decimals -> 0.50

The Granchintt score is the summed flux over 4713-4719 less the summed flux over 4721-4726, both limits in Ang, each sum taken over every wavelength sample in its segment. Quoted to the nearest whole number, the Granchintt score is 23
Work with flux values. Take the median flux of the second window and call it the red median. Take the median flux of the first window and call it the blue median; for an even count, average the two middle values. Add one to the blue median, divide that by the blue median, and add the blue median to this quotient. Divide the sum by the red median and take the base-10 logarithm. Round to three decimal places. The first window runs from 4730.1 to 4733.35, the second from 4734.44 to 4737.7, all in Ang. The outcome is 0.050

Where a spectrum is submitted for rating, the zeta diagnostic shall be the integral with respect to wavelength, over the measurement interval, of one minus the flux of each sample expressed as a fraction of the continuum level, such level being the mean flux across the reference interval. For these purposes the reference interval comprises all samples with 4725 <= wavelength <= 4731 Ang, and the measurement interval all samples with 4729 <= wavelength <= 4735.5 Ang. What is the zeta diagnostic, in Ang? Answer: 0.50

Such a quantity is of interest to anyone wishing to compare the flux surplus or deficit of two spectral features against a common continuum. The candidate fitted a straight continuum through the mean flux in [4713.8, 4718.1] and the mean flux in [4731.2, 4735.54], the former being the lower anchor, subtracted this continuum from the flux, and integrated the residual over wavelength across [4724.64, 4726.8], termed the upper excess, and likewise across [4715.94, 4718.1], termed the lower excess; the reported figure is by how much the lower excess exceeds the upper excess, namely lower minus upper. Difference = -2.4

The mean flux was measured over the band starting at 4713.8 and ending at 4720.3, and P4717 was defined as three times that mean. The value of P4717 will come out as 35.2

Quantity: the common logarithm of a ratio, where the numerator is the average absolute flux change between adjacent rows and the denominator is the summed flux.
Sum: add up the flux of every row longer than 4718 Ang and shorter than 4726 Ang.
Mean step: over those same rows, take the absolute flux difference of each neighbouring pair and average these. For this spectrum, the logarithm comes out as -2.02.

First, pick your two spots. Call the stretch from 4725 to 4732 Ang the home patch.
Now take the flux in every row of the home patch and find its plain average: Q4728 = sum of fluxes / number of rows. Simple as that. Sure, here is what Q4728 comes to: 11.5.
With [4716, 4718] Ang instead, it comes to 11.9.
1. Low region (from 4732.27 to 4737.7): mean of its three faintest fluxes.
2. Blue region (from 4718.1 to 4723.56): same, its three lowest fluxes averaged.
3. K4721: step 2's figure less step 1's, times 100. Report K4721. 133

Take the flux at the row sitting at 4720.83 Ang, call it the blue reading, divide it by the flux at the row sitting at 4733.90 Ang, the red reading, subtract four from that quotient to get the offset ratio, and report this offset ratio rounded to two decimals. -2.78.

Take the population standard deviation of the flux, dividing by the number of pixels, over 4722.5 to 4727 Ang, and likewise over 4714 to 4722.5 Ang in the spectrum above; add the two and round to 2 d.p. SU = 1.20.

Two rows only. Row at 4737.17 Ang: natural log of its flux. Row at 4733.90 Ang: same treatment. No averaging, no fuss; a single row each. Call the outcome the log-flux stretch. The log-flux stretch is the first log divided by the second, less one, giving -0.022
